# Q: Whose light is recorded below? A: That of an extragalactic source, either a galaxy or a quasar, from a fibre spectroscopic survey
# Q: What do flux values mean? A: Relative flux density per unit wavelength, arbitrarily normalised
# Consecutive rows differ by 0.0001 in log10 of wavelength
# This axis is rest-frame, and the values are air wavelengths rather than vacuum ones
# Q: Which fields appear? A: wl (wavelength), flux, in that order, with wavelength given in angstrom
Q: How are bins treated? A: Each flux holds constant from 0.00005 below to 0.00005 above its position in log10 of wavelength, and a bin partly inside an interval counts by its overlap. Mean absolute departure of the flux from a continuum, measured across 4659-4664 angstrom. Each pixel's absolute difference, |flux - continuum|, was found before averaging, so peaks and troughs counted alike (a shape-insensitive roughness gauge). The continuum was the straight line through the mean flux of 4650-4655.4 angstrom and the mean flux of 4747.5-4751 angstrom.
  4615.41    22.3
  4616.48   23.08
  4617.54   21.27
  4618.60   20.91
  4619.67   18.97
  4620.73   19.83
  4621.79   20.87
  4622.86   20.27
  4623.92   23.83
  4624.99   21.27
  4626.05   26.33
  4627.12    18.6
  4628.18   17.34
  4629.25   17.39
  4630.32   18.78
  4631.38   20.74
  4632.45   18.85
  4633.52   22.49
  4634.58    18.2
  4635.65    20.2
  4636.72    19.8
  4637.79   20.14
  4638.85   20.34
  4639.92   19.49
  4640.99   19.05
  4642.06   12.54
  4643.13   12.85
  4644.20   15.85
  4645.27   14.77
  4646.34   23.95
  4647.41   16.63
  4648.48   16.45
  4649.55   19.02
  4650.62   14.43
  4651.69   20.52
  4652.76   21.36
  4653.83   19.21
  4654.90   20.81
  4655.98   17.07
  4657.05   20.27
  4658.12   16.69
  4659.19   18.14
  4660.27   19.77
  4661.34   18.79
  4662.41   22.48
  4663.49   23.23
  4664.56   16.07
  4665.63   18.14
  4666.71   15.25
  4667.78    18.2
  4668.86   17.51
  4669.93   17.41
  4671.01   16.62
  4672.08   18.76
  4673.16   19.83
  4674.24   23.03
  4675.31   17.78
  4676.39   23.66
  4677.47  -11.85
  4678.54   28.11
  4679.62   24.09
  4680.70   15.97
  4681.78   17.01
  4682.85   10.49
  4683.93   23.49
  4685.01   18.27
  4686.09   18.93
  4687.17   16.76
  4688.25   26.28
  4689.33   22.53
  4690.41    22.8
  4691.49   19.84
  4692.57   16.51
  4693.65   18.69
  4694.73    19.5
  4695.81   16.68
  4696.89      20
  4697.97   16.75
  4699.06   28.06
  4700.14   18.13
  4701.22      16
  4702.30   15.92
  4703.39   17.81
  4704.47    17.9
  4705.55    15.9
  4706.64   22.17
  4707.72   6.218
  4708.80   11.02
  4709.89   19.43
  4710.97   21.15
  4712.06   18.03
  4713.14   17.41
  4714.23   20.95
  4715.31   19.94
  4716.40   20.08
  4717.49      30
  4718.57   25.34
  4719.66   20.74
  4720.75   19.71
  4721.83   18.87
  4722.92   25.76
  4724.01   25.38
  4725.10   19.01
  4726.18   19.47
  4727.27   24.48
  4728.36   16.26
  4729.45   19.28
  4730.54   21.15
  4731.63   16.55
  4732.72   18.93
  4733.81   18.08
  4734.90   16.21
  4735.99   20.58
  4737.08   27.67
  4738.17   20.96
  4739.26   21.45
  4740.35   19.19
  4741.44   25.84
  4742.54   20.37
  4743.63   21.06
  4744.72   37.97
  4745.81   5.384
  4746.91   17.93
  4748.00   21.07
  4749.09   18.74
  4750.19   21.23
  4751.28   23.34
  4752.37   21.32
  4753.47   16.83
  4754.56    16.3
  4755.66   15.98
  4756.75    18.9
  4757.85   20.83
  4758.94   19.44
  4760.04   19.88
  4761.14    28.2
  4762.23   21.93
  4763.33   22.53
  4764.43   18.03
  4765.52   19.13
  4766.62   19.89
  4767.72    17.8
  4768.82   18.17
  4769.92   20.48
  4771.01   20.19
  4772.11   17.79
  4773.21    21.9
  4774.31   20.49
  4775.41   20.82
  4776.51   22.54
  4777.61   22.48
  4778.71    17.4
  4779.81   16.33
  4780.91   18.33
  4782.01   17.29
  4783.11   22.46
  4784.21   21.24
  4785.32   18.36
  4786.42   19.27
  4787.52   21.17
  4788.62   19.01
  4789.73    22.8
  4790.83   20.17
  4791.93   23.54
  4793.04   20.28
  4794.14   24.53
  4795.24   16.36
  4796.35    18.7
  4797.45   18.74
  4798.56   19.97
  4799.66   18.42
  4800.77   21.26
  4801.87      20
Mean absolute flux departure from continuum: 1.8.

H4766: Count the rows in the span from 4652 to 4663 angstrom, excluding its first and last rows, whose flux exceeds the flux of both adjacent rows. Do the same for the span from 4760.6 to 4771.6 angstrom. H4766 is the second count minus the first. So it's 0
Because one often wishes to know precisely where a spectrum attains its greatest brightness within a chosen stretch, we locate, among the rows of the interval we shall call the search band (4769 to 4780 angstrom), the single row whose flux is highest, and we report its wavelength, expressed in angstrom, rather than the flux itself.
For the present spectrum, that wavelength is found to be 4776.51 angstrom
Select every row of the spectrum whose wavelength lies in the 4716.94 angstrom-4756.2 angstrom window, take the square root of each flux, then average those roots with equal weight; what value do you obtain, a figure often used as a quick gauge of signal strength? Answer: 4.52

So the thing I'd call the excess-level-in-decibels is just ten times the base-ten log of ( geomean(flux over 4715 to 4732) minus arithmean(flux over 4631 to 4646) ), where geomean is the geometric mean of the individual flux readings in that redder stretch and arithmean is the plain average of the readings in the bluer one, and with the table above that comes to 4.5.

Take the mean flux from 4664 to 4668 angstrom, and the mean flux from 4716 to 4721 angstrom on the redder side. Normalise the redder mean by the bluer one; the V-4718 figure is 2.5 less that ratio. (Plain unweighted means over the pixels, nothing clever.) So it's 1.1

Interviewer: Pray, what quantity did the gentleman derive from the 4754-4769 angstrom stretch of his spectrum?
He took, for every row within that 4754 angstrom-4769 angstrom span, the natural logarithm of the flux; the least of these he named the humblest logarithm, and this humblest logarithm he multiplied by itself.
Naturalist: 7.7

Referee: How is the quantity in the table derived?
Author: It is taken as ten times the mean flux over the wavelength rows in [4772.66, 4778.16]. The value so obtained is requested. 216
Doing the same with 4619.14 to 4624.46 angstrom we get 208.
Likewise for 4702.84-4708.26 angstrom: 160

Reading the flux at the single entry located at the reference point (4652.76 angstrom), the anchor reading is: 21.36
